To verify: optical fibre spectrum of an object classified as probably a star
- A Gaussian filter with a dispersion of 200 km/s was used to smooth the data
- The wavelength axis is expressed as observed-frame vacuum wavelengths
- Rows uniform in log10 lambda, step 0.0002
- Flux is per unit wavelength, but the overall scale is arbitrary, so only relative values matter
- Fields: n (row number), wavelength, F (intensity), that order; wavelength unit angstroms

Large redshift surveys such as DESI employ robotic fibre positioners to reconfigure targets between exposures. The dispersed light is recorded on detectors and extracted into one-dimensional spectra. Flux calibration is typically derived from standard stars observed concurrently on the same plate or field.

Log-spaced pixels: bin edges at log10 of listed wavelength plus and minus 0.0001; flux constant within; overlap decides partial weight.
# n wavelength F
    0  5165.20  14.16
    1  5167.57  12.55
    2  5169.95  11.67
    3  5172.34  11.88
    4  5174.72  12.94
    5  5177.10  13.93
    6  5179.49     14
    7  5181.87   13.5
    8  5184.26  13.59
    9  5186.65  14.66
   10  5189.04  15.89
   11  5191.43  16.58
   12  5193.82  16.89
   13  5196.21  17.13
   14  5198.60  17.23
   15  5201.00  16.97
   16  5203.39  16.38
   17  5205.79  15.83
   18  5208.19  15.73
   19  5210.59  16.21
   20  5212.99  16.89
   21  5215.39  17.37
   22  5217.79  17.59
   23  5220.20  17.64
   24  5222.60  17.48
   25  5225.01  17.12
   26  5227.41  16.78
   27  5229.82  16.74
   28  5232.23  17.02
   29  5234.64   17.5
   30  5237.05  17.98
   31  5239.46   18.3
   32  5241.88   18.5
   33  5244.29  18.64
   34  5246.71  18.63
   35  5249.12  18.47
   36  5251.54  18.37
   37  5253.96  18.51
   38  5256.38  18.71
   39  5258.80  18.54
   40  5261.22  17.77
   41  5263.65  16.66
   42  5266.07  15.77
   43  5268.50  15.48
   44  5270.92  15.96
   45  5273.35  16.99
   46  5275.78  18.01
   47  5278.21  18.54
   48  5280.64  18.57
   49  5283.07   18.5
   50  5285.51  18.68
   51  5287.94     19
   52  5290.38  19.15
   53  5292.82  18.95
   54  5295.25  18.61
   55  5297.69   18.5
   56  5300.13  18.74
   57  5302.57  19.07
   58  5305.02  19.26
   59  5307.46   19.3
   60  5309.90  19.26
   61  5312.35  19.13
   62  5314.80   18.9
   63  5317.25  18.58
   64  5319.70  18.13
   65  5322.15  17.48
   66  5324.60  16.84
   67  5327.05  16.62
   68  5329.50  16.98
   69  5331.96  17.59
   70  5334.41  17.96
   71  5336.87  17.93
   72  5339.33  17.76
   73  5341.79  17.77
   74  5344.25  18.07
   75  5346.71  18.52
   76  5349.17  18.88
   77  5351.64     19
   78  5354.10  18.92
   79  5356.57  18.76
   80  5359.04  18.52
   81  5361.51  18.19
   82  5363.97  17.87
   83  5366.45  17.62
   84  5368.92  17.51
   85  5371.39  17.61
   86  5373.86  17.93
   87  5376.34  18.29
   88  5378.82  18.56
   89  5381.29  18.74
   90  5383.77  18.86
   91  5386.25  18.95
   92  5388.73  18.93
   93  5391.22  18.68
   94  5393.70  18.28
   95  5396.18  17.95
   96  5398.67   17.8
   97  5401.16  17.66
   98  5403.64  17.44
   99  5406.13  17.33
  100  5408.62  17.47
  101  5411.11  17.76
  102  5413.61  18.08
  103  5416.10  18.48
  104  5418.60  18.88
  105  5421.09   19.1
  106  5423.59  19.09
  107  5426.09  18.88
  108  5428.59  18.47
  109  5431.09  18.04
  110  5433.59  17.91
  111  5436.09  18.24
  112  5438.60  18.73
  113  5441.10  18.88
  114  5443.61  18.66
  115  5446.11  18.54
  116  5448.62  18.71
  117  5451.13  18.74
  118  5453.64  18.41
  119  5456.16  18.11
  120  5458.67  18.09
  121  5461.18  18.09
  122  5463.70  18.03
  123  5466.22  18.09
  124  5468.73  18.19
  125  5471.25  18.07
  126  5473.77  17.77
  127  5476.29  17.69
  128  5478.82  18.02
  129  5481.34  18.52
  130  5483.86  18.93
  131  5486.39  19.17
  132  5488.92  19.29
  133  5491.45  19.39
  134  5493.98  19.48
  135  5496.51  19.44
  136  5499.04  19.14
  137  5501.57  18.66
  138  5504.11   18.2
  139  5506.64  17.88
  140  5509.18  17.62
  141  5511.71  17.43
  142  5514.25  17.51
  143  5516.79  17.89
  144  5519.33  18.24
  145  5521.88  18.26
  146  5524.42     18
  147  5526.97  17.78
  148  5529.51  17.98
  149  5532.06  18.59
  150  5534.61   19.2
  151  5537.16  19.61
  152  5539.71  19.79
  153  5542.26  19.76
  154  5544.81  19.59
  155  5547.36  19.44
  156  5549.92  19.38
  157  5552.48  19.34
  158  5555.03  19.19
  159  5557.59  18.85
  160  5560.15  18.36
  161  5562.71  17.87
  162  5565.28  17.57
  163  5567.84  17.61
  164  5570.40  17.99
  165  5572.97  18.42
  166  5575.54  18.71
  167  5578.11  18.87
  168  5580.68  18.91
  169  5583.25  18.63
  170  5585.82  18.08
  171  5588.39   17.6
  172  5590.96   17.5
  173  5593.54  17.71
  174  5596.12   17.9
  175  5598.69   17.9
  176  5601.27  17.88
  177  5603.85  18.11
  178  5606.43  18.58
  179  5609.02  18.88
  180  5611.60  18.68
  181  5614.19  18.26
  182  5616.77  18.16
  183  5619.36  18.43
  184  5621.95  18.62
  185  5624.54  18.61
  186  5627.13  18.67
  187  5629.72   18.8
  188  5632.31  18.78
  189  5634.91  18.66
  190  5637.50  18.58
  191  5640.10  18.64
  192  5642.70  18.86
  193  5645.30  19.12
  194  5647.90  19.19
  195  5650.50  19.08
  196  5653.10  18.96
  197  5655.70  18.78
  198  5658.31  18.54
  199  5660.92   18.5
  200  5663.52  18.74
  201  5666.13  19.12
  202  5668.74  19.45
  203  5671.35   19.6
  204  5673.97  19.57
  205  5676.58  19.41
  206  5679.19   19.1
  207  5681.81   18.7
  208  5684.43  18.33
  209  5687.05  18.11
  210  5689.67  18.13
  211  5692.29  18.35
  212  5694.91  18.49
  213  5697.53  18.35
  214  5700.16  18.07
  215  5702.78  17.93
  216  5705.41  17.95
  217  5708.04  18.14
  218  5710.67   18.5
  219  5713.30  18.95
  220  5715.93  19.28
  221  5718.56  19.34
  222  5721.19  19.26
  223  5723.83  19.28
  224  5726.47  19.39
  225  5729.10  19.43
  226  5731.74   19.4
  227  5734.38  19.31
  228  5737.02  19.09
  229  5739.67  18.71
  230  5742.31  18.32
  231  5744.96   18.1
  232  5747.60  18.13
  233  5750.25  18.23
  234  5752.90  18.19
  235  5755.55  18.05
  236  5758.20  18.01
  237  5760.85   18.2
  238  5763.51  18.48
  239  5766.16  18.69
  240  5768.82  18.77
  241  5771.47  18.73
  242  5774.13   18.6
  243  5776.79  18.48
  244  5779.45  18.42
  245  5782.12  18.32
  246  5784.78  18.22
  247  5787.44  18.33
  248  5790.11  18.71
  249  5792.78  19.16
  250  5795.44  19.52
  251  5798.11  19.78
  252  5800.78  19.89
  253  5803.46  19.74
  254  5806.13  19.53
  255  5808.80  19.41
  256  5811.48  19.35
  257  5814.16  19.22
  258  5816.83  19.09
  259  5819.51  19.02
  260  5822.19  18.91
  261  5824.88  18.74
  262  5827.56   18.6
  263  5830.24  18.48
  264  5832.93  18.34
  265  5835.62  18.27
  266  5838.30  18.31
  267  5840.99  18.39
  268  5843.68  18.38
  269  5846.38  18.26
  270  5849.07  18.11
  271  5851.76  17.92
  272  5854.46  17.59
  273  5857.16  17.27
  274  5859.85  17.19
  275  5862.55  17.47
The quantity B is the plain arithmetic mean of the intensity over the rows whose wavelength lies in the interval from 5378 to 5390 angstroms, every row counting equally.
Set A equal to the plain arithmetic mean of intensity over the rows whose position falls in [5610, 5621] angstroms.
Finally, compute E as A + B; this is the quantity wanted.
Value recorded 37.2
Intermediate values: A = 18.4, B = 18.8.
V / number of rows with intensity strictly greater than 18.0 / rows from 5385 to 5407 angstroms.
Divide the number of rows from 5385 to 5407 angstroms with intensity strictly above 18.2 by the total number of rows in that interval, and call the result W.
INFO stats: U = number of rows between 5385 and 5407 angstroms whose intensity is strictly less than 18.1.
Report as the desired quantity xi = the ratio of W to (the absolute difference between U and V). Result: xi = 0.444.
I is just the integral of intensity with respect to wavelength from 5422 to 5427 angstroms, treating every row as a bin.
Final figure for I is 94.9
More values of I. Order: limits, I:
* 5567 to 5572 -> 89.3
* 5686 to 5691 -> 90.6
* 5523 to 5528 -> 89.5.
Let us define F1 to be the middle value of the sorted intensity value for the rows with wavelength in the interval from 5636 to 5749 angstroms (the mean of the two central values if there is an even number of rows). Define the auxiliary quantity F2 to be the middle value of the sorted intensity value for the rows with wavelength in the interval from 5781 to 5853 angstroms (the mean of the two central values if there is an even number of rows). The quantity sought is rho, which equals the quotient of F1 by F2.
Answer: 1.004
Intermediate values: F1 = 18.8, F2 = 18.7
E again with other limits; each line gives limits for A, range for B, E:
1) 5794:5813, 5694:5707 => 37.8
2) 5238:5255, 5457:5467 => 36.6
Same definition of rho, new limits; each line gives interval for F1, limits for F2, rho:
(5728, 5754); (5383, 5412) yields 1.036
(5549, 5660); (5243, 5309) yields 1.004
